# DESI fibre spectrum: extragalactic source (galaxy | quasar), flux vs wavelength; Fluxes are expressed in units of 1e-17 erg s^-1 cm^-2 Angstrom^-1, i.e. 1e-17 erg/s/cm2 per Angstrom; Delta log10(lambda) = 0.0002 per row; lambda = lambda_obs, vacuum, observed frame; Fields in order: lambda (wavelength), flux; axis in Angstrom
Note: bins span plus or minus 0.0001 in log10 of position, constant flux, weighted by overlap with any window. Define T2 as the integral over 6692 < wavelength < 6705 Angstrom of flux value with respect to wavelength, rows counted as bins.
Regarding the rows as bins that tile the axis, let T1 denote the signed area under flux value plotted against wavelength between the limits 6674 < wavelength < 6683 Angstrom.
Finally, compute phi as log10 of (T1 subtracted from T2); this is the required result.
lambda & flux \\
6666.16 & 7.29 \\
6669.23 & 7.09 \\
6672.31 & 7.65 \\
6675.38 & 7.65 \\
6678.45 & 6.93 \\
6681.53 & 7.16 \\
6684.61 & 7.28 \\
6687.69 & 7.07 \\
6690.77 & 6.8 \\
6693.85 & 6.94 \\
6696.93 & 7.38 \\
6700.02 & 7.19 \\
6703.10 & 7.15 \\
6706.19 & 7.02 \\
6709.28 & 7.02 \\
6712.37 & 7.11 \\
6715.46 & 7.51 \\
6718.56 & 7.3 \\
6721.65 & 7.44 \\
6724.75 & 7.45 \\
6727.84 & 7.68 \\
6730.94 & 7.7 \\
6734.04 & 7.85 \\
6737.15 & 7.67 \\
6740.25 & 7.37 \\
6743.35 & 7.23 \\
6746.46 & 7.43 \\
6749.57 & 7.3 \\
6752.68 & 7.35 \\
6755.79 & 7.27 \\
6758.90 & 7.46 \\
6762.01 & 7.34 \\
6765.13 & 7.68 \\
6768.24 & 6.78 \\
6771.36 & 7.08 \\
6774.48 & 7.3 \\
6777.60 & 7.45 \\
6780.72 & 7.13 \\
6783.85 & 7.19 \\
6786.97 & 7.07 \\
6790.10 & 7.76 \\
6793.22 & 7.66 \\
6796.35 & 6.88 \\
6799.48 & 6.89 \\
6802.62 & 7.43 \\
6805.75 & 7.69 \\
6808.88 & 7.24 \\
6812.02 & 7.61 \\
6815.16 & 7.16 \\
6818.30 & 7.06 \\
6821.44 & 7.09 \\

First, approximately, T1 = 65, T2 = 93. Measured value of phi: 1.4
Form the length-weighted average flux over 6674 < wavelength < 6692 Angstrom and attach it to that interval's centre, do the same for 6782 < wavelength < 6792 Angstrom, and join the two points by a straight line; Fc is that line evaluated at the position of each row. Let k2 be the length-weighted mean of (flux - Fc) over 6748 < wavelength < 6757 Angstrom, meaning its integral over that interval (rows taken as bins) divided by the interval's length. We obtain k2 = 0.03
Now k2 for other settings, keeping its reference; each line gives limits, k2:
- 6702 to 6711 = -0.13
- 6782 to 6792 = 0.00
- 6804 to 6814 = 0.11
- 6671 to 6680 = 0.27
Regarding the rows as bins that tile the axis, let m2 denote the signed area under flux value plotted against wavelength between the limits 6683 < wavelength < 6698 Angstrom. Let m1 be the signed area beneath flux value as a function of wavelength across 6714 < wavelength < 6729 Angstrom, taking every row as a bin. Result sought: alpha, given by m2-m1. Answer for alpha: -6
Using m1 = 112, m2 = 106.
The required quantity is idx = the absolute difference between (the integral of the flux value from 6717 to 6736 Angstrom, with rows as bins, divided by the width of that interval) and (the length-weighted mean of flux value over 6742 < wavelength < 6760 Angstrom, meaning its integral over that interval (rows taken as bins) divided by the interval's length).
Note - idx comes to 0.23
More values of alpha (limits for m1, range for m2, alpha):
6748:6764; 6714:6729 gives -6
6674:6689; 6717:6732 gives 4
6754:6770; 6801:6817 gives 2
